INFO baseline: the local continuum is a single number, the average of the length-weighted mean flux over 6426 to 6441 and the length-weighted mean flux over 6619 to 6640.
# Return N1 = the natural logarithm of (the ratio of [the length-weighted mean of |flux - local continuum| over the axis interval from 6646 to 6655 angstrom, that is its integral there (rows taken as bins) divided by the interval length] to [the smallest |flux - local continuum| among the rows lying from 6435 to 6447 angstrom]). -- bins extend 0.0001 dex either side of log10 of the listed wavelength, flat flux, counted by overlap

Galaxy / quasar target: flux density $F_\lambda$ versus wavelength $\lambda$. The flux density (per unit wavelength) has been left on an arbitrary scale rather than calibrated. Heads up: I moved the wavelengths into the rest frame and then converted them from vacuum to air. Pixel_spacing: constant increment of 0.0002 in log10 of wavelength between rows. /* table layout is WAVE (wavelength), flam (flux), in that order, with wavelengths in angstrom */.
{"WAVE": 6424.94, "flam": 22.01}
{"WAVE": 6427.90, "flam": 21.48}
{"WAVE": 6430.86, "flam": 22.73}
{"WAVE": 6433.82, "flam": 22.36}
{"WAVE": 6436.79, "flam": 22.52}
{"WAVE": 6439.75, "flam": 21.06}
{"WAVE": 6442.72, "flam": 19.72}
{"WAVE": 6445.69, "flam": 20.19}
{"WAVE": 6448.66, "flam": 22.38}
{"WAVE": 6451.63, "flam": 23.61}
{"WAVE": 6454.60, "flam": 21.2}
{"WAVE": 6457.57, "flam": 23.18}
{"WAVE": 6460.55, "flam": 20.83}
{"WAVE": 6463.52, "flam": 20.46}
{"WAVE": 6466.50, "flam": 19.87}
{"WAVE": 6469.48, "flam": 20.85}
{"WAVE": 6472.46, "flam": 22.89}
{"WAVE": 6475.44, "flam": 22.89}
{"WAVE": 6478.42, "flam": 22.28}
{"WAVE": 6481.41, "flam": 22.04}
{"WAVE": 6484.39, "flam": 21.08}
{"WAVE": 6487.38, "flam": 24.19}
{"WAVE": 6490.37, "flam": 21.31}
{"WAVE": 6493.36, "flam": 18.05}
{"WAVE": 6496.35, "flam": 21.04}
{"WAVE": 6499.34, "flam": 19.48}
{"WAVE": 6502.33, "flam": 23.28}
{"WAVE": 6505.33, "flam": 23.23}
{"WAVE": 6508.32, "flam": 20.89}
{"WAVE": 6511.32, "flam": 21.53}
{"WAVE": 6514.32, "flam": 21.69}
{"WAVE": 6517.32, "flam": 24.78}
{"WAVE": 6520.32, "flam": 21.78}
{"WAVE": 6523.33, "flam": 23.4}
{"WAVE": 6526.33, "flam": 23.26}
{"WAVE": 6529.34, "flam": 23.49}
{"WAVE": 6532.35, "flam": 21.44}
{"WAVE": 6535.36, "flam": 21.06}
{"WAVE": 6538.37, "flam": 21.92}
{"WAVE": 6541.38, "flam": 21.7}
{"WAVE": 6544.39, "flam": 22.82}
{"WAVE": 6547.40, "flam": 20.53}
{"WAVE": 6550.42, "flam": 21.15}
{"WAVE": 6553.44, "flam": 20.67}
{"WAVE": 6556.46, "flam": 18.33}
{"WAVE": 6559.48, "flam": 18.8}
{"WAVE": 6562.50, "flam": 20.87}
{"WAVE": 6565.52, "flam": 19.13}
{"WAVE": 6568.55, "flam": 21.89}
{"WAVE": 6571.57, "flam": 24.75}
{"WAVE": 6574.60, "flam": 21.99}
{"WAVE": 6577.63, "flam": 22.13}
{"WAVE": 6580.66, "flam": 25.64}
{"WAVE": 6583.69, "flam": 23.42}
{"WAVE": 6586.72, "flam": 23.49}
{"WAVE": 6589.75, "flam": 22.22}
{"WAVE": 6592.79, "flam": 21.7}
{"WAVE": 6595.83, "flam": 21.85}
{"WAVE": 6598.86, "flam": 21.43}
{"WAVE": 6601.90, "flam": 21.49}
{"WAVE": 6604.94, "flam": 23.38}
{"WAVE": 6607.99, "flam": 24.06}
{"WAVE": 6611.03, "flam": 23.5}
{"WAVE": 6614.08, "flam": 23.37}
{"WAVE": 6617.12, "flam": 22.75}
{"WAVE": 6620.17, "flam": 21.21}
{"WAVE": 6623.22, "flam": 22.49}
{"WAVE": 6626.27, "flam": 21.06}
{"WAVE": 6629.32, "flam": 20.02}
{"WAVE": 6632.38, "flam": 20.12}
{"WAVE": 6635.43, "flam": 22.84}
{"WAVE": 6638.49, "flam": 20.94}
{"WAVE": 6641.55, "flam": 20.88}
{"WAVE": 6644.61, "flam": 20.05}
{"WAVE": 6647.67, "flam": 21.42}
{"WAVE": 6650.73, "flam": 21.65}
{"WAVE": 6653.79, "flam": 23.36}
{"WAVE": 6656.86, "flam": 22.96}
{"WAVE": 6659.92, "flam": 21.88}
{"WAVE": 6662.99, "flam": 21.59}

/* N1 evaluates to 0.1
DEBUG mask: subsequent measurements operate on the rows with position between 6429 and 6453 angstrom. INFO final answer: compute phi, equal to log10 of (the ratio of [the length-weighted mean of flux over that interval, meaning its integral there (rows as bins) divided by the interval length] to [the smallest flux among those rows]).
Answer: 0.044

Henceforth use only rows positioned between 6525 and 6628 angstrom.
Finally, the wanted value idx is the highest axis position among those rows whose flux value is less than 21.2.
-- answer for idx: 6626.27 angstrom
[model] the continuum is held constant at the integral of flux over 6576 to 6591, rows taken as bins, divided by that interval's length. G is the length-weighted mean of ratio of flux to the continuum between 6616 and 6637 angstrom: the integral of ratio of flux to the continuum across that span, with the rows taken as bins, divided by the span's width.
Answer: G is 0.92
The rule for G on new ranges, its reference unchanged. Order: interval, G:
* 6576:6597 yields 0.98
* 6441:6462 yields 0.92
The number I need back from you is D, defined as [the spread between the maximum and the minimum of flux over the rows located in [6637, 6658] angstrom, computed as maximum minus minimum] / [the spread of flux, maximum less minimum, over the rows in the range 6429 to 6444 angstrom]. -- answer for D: 1.1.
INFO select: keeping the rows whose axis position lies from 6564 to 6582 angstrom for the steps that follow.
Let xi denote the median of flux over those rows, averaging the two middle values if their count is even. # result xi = 22.1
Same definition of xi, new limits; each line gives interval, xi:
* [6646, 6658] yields 22.3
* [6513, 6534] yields 23.3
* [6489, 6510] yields 21.0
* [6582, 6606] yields 22.0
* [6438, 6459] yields 21.2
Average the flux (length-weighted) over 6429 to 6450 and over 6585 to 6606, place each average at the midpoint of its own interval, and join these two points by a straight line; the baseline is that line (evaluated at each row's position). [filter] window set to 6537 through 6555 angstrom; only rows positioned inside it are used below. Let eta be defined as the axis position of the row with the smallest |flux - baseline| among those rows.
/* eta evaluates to 6538.37 angstrom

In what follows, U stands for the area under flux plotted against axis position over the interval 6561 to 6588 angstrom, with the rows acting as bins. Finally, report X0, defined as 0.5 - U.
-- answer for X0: -609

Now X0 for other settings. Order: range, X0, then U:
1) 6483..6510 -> -577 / 578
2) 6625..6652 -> -566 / 567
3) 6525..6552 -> -591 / 592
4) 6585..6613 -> -632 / 632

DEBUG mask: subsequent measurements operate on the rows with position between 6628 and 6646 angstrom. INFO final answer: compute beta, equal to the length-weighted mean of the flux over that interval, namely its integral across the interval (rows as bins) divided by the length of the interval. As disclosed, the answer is 20.8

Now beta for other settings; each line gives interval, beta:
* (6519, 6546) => 22.3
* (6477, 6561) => 21.6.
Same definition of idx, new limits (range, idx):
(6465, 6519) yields 6508.32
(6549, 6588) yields 6565.52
